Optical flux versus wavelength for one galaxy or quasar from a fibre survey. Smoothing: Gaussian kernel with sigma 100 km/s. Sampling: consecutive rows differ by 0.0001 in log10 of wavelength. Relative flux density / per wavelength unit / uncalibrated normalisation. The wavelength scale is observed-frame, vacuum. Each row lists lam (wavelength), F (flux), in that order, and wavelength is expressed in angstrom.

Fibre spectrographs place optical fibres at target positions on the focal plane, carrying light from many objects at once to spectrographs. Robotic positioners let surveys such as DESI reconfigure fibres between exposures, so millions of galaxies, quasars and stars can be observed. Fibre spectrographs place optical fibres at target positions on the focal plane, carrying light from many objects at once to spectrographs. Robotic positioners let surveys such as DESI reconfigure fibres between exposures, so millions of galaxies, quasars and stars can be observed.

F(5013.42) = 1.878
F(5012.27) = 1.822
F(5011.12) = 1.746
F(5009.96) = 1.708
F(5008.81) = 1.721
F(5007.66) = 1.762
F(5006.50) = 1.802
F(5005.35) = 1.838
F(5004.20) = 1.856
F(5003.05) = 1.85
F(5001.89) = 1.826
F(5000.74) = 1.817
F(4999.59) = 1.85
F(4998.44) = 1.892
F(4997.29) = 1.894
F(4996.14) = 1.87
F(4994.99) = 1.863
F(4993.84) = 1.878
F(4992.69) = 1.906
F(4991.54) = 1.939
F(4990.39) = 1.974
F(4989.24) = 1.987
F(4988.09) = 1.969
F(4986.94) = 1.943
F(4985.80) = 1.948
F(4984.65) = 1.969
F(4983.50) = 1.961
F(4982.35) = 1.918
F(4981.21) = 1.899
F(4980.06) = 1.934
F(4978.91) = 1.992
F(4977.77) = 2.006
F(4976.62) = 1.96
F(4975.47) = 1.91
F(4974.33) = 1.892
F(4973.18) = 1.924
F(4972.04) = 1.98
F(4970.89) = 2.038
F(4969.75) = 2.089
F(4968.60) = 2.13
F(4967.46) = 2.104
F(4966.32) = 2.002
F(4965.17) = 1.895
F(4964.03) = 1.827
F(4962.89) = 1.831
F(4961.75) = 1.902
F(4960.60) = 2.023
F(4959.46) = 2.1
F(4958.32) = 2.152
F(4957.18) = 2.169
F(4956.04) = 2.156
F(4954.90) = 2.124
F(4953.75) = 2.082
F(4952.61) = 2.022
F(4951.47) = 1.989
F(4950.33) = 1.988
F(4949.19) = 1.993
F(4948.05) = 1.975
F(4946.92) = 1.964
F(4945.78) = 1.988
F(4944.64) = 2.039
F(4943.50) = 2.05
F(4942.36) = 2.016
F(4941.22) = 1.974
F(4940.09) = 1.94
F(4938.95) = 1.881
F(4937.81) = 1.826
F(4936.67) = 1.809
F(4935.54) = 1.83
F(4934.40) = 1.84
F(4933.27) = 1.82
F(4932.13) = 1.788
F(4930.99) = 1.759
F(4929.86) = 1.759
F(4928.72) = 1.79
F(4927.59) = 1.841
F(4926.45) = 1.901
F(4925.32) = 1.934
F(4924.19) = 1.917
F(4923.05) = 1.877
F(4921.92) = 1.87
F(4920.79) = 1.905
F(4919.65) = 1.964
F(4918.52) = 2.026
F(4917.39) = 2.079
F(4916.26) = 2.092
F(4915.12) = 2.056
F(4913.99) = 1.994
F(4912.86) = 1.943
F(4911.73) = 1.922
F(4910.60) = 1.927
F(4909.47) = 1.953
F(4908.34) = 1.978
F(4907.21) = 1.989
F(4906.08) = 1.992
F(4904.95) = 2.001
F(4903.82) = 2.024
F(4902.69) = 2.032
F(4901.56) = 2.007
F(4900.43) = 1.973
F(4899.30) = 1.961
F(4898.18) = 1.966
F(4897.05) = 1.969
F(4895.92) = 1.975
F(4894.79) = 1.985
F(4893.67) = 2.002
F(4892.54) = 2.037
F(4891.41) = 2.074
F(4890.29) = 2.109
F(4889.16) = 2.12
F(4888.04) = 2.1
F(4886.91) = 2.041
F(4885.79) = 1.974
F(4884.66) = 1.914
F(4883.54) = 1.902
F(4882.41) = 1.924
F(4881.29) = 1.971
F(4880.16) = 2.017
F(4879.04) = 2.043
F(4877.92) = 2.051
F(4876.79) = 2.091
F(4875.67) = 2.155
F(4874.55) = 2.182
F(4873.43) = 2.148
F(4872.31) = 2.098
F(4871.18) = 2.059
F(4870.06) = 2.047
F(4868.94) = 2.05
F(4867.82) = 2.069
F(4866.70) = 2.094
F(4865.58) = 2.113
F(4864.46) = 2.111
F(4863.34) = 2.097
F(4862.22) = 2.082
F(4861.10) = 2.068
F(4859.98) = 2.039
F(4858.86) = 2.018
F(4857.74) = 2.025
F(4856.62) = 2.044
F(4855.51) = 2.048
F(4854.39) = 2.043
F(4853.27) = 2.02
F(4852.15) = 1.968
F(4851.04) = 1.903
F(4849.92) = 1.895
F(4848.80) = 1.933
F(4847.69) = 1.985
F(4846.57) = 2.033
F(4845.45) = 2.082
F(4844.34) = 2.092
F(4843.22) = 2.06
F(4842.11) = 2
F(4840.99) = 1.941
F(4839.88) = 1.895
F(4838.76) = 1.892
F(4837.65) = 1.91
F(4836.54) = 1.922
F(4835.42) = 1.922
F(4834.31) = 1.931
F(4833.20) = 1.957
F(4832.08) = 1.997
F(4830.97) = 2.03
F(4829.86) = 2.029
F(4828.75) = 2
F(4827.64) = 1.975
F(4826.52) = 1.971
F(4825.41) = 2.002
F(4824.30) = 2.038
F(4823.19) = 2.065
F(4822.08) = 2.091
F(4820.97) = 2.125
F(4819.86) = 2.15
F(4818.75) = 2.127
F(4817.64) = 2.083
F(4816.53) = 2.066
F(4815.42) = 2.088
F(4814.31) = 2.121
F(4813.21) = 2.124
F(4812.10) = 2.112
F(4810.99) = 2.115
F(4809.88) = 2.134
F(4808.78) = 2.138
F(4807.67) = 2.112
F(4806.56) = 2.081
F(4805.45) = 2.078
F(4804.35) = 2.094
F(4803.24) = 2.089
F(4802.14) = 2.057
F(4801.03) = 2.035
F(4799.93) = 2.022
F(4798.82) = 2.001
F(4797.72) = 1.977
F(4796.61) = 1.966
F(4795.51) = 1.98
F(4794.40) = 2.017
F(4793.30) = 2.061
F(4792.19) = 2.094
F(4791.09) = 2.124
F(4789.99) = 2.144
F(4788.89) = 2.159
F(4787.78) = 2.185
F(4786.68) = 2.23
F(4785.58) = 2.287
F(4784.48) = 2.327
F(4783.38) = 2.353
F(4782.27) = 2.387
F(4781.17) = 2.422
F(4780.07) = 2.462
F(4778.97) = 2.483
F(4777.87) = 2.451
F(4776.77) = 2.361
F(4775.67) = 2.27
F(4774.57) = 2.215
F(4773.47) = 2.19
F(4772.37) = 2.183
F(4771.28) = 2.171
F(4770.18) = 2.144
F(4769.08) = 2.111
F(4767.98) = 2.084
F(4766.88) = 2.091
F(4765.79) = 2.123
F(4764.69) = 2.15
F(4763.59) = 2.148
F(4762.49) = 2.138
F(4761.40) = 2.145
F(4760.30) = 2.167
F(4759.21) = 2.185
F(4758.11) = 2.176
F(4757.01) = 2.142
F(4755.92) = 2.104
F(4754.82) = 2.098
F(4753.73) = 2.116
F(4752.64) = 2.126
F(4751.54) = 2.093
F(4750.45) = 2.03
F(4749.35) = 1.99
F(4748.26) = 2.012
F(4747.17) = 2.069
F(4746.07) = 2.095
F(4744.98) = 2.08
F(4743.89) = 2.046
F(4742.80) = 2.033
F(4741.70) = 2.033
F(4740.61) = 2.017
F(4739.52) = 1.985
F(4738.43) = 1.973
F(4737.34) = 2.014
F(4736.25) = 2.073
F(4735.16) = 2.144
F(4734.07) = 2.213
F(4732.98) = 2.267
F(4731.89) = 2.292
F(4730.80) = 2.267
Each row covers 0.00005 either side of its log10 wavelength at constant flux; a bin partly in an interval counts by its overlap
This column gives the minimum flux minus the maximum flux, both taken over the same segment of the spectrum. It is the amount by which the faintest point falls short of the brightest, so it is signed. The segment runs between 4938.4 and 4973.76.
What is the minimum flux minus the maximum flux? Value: -0.34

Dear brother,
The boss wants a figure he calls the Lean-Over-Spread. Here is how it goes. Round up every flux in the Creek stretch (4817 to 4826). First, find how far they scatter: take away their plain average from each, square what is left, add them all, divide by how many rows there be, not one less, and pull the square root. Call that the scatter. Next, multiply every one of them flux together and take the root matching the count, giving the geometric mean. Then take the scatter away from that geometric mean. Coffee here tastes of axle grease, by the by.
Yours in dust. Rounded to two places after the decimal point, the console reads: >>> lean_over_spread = 2.04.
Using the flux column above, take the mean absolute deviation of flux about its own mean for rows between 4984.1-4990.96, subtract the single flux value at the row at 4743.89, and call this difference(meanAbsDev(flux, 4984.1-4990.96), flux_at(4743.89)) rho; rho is -2.03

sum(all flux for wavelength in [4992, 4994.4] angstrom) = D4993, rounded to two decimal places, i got 3.78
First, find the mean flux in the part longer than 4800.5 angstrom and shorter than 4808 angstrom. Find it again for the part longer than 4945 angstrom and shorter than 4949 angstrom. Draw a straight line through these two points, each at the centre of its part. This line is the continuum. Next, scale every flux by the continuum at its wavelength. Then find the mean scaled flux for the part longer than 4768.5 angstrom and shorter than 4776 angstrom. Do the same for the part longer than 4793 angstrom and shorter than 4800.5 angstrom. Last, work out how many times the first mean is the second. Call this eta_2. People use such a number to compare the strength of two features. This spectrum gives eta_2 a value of 1.08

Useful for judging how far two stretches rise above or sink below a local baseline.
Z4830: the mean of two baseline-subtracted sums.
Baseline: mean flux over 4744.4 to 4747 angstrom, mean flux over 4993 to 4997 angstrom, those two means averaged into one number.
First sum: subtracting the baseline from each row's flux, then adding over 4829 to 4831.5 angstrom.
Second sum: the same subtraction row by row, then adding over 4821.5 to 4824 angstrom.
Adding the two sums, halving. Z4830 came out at 0.15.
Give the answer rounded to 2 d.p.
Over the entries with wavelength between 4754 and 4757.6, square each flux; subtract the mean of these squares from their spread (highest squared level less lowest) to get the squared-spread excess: -4.29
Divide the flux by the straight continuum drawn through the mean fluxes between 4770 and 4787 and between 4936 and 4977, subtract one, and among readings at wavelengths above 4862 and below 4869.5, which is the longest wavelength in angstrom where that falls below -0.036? 4868.94 angstrom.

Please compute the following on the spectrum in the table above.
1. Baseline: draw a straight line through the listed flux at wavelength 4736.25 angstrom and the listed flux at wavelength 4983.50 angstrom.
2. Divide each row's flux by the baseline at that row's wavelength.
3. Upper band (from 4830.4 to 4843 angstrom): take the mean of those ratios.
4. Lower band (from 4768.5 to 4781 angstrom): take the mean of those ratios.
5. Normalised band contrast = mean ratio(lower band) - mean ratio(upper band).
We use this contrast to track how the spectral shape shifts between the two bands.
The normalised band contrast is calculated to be 0.15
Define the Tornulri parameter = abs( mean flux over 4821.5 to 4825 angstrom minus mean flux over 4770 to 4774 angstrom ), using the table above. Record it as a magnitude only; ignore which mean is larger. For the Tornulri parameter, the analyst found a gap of 0.11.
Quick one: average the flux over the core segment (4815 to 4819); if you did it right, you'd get 2.09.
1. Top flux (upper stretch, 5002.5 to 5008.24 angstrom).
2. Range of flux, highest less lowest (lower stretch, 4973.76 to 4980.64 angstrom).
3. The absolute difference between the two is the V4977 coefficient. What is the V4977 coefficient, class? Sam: 1.74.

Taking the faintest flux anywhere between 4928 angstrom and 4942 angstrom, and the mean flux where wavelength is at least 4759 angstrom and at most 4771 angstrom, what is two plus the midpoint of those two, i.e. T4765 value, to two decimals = 3.95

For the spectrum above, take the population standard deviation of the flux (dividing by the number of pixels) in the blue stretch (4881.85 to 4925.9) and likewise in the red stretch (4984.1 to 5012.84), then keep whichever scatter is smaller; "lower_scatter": 0.064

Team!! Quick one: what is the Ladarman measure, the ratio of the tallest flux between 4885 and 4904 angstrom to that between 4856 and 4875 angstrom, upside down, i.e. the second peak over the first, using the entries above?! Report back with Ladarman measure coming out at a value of 1.03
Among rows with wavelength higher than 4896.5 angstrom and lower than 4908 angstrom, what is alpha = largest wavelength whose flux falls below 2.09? 4907.21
